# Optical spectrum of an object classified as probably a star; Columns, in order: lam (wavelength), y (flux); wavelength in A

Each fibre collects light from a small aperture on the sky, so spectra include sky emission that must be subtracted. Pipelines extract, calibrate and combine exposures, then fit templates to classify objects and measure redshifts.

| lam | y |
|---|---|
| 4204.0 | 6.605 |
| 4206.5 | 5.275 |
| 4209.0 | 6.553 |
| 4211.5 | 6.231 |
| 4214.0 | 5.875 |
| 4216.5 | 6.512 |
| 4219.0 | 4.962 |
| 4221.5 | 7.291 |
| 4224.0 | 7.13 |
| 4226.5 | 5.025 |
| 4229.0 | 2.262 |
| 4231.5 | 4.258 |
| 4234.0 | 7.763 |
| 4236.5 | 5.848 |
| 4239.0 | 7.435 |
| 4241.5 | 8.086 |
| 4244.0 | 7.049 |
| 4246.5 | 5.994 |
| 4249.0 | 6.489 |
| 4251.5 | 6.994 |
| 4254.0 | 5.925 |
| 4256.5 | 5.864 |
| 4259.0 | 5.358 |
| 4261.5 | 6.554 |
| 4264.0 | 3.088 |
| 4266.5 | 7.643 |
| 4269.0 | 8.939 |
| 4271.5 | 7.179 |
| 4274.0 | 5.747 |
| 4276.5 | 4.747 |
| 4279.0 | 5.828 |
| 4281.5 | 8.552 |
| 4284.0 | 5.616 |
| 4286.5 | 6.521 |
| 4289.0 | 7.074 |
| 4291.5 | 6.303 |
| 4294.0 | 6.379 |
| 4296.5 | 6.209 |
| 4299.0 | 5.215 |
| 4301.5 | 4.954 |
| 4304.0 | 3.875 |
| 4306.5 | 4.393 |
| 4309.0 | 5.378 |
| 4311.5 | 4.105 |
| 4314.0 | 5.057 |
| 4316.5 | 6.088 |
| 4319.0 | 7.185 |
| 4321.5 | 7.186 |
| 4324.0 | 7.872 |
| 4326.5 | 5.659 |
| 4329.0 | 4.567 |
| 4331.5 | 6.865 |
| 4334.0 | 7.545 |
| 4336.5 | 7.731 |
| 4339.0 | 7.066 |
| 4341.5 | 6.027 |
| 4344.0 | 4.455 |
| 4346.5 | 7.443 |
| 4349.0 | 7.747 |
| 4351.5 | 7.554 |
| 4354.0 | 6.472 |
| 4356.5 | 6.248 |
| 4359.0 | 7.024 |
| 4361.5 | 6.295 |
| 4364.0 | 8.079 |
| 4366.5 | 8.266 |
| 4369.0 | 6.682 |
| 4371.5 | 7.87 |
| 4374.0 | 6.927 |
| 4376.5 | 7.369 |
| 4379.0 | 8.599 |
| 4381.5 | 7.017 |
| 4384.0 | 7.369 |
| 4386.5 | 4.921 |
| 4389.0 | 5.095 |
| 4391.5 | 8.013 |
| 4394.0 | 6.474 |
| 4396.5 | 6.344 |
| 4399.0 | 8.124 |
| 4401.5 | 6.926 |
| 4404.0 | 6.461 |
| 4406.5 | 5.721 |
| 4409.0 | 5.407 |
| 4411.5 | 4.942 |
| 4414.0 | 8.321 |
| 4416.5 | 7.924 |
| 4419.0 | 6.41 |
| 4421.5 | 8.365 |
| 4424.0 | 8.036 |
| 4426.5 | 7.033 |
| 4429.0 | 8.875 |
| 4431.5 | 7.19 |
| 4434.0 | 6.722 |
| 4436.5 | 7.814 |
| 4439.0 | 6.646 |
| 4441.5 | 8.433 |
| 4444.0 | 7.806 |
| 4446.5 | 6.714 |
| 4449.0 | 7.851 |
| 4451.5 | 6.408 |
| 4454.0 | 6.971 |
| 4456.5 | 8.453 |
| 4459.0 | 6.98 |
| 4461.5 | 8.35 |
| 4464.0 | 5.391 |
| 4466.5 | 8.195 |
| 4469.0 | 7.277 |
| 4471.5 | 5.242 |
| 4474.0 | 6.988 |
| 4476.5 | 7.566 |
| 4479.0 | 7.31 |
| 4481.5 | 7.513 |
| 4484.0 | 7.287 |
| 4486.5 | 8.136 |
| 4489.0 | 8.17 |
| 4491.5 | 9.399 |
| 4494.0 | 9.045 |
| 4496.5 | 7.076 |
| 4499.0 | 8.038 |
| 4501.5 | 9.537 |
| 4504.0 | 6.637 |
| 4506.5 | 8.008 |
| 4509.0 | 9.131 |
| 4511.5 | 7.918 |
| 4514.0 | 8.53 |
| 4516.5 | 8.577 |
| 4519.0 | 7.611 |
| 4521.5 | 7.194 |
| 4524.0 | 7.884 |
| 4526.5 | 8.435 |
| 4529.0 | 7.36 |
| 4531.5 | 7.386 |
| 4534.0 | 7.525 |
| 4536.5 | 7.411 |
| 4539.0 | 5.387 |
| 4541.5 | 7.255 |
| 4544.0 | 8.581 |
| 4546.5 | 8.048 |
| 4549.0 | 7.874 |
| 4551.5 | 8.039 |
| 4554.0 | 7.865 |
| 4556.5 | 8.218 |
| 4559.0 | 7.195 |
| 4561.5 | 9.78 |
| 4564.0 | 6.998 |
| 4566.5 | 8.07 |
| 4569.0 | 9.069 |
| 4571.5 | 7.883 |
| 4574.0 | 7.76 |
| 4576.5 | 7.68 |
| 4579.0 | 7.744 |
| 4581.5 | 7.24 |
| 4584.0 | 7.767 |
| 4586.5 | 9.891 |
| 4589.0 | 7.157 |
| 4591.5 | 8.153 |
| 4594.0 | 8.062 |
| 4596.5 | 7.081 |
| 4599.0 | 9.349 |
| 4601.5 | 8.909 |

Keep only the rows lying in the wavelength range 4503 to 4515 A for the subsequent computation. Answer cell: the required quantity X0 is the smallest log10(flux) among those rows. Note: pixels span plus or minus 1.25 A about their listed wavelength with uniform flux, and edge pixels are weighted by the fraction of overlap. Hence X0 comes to 0.82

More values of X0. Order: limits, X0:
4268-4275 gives 0.76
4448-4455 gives 0.81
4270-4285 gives 0.68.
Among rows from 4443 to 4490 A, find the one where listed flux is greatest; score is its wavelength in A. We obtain 4456.5 A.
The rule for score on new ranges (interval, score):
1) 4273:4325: 4281.5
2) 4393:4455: 4429.0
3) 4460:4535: 4501.5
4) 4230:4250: 4241.5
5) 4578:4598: 4586.5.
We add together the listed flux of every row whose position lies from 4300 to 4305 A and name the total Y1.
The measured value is 8.8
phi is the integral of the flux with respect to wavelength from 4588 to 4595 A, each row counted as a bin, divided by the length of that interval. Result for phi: 7.8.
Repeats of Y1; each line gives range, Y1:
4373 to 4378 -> 14.3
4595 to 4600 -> 16.4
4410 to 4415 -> 13.3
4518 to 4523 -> 14.8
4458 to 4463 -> 15.3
